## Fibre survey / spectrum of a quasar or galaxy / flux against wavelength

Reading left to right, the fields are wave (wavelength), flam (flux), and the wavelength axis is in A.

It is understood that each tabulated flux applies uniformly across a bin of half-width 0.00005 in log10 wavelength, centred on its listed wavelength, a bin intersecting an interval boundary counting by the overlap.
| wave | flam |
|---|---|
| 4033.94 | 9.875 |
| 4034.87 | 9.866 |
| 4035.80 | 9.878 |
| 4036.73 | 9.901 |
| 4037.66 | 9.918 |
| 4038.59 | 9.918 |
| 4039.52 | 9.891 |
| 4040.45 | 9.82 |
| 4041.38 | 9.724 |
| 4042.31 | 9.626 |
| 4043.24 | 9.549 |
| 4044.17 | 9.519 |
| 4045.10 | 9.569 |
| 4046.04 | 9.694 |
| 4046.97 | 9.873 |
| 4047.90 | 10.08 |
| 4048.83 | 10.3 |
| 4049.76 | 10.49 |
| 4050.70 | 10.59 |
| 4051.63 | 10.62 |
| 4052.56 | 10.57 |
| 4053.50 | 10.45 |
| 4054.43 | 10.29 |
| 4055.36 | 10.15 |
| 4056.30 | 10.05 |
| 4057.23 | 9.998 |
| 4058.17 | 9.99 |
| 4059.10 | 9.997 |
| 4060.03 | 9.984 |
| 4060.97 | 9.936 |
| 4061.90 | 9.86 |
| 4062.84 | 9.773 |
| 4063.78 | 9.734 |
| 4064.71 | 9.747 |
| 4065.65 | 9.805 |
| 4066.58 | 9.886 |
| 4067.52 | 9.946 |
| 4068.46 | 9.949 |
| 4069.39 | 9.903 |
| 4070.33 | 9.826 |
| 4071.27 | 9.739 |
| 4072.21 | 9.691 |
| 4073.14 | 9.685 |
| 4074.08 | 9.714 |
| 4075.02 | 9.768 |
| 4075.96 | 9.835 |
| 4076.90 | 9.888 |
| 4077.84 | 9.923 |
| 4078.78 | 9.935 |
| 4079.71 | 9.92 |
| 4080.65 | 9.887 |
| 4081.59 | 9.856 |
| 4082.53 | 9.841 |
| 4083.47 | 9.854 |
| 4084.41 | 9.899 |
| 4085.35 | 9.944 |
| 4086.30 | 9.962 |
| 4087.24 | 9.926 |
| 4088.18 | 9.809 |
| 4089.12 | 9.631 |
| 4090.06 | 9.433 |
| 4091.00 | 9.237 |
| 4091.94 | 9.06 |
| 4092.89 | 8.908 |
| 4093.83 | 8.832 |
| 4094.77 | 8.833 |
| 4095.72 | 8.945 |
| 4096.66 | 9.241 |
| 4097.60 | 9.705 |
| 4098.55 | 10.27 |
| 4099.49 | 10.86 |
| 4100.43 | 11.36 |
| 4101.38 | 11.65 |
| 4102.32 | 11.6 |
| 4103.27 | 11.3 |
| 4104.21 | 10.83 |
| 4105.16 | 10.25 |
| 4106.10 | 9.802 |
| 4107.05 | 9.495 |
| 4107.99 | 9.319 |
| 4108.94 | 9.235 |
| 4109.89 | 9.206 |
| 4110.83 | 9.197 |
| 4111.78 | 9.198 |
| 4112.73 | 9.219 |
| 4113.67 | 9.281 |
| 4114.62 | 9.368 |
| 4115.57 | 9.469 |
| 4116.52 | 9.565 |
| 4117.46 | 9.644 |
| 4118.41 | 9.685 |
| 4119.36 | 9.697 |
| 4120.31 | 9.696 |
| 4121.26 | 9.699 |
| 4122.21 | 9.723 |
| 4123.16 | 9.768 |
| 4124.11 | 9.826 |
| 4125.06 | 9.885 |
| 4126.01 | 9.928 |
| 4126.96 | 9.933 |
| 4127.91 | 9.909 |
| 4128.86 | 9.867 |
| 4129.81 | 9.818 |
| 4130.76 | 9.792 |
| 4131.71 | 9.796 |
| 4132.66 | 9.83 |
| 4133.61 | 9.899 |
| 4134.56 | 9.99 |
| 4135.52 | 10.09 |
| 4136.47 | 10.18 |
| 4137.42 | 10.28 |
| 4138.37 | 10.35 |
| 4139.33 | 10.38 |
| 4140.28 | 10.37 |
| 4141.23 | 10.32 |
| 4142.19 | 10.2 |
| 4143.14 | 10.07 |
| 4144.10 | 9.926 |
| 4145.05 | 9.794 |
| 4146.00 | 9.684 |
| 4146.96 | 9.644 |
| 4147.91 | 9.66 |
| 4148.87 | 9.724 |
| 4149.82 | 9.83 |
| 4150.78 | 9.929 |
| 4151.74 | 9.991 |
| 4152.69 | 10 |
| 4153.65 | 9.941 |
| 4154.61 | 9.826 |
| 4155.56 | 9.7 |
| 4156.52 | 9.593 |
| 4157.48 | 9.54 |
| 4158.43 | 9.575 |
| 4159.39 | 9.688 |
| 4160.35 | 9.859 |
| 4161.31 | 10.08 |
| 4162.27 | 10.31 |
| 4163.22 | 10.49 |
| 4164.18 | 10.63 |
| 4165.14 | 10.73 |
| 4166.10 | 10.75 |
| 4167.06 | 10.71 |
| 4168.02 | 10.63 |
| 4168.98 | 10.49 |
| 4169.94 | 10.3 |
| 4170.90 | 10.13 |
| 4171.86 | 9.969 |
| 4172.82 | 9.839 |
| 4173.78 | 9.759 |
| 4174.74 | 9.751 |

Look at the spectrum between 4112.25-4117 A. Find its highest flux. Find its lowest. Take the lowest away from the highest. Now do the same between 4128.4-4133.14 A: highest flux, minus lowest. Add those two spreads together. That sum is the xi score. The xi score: 0.42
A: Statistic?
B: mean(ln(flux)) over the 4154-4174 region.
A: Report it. 2.31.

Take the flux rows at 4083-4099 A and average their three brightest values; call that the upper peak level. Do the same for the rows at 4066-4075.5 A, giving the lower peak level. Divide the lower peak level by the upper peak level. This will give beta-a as 0.99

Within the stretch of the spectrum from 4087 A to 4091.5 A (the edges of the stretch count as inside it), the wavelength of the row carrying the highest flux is 4087.24 A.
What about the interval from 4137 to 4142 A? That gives 4139.33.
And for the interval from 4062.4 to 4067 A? 4066.58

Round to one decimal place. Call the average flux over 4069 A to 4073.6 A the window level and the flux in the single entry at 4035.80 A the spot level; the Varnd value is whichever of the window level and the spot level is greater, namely 9.9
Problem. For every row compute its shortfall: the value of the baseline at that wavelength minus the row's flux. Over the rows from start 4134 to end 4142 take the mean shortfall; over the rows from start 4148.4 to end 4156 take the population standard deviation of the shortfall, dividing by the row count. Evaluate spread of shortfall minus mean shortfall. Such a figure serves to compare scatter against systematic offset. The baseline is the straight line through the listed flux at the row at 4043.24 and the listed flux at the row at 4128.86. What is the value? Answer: 0.45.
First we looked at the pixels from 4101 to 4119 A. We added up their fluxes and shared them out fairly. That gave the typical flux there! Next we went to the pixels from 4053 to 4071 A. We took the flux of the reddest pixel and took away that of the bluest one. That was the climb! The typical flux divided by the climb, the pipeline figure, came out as -16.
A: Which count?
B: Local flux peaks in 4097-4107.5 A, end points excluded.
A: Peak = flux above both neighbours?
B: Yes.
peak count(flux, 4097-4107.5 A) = 1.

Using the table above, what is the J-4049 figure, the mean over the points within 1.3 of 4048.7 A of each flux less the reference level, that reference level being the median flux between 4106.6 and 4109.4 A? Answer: 1.0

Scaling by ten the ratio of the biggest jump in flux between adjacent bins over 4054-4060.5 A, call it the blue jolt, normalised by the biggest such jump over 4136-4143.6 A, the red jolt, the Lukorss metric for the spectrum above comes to 11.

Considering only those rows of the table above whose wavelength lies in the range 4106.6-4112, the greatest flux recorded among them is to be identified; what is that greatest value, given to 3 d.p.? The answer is 9.495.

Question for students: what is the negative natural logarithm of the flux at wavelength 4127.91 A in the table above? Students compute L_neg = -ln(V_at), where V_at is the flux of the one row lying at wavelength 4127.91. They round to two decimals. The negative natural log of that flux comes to -2.29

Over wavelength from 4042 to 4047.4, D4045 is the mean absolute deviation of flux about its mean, 0.10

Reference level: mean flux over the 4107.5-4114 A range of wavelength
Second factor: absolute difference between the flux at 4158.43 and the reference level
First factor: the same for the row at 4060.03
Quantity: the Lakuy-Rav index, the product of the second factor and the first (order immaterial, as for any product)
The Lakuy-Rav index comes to 0.25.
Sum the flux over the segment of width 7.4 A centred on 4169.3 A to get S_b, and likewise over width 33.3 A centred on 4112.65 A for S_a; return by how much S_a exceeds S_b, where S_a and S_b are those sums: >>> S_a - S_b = 264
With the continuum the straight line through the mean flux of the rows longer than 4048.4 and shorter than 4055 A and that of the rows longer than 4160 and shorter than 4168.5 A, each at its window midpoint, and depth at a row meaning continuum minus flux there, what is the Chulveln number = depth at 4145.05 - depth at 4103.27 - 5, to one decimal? -3.5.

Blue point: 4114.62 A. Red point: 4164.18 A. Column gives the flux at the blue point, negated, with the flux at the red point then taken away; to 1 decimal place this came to -20.0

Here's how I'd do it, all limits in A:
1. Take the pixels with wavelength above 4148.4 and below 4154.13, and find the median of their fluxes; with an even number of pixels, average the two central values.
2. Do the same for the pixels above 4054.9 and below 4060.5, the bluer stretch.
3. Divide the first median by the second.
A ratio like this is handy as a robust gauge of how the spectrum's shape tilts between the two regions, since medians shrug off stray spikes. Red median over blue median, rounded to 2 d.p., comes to 0.99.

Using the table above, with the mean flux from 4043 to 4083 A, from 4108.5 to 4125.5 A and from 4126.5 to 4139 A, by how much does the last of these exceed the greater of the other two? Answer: 0.03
